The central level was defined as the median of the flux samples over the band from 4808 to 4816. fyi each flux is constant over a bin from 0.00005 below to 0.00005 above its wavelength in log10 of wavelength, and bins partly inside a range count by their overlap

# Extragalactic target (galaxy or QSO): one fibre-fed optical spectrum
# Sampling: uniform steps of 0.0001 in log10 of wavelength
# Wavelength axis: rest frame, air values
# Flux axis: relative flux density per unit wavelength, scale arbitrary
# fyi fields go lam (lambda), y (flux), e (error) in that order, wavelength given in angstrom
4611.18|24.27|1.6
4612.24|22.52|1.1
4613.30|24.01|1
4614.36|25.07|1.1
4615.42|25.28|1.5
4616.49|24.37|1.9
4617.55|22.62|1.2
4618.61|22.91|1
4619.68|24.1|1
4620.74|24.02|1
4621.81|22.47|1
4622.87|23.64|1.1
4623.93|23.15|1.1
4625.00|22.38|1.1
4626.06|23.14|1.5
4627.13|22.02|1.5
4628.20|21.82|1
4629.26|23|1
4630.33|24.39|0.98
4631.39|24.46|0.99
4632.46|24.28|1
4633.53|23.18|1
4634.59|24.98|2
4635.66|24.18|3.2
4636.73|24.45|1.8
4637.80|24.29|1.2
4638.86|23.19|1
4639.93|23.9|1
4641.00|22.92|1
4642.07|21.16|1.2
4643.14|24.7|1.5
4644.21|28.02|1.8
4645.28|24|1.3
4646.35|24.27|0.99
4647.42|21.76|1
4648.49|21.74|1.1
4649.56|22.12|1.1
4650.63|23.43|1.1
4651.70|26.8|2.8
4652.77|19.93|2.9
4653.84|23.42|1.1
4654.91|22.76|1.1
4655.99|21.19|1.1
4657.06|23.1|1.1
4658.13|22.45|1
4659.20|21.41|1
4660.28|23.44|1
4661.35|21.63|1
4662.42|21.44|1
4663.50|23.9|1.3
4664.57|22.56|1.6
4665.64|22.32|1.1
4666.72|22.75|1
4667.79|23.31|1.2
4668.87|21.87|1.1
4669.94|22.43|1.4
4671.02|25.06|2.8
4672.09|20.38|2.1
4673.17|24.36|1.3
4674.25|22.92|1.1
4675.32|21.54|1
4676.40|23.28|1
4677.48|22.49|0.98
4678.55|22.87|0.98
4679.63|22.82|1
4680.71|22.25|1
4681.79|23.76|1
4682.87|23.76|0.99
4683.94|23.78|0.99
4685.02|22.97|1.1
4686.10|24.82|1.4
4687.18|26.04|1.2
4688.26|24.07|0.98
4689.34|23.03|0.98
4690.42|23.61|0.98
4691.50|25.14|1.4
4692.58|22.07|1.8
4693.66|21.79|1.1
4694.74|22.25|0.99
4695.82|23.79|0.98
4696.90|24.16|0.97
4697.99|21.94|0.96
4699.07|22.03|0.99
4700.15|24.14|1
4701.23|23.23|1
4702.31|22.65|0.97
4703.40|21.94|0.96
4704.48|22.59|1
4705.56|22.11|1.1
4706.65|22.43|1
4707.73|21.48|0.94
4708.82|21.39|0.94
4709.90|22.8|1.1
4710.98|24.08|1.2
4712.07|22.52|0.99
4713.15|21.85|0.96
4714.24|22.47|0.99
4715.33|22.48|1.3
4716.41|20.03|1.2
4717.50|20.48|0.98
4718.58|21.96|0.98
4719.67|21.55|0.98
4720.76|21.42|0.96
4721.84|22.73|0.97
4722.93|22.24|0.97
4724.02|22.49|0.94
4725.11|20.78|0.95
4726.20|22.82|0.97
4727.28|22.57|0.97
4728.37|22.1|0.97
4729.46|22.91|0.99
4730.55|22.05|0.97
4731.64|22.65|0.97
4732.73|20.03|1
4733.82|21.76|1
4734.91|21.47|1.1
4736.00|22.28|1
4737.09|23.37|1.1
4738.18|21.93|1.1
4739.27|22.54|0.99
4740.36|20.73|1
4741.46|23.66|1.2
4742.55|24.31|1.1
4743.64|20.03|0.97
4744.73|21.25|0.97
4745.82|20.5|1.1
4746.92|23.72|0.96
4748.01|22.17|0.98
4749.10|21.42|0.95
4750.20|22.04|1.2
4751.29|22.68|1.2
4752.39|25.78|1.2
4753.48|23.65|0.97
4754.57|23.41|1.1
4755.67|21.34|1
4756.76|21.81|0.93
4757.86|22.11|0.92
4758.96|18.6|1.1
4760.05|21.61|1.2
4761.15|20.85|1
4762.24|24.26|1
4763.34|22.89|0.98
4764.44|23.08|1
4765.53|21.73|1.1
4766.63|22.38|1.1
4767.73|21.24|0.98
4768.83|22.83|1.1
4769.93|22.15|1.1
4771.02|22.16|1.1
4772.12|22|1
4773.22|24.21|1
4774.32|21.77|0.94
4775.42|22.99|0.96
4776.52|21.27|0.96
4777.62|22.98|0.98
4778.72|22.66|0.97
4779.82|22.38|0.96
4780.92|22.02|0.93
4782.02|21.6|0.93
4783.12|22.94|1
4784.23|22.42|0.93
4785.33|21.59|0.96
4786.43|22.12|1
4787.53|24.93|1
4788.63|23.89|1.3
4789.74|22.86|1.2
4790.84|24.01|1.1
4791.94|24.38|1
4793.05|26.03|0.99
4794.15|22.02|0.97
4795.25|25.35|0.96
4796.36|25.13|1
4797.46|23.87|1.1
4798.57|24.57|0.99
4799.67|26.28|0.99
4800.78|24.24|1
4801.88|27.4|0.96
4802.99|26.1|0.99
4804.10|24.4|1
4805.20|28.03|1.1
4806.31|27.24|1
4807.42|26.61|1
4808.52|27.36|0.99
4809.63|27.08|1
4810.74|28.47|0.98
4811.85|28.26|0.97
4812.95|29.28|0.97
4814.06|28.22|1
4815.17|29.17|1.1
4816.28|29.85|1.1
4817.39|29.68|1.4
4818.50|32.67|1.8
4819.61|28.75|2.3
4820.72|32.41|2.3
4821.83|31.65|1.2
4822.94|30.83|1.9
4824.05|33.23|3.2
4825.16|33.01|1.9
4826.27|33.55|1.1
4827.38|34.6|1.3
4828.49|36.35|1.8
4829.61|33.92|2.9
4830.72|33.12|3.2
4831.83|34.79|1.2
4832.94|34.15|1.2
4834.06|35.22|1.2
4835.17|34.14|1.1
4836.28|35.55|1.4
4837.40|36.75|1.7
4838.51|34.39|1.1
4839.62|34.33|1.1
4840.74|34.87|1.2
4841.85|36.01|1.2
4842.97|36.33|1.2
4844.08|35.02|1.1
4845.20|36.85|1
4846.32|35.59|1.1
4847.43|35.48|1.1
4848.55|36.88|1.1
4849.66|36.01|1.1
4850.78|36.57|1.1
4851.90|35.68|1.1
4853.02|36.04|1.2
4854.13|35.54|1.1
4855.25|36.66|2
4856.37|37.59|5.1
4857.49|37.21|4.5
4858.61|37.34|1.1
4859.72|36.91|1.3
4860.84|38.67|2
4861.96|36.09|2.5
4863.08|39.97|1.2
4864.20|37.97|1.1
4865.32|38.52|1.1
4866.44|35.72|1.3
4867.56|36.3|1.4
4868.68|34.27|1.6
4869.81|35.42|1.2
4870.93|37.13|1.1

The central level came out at 28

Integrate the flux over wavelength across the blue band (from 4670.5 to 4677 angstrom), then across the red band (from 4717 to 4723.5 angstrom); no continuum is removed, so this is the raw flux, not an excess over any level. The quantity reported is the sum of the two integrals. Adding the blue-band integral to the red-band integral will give 290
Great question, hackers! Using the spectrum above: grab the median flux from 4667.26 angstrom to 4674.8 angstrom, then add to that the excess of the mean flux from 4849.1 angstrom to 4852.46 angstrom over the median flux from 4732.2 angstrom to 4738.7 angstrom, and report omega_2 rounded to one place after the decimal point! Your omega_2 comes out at 37.2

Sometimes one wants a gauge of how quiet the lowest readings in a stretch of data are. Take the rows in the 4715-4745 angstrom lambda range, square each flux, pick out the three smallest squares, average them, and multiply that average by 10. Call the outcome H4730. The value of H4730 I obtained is 4012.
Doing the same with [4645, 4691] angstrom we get 4205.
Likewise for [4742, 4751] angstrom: 4243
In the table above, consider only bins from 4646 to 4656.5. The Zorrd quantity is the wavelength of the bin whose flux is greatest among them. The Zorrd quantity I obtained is 4651.70 angstrom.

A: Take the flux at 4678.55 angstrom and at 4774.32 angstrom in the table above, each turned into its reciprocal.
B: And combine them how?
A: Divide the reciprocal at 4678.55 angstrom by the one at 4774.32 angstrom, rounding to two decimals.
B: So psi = 0.95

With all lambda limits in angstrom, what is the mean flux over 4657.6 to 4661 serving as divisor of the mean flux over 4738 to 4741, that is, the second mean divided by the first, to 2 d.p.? 0.97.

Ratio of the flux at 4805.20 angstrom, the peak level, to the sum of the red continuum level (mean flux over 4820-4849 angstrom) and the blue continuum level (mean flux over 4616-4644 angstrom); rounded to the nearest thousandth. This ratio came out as 0.483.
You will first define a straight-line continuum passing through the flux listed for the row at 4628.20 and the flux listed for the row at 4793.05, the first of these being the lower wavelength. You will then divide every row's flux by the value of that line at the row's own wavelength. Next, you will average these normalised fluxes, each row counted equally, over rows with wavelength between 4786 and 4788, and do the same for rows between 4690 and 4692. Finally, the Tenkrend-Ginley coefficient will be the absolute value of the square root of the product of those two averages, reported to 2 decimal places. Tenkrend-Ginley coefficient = 0.97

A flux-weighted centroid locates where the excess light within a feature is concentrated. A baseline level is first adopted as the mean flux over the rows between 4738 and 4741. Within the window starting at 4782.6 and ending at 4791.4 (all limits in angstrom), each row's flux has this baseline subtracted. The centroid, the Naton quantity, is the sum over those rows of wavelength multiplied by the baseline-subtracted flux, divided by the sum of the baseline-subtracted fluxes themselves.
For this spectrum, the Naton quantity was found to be 4788.0 angstrom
